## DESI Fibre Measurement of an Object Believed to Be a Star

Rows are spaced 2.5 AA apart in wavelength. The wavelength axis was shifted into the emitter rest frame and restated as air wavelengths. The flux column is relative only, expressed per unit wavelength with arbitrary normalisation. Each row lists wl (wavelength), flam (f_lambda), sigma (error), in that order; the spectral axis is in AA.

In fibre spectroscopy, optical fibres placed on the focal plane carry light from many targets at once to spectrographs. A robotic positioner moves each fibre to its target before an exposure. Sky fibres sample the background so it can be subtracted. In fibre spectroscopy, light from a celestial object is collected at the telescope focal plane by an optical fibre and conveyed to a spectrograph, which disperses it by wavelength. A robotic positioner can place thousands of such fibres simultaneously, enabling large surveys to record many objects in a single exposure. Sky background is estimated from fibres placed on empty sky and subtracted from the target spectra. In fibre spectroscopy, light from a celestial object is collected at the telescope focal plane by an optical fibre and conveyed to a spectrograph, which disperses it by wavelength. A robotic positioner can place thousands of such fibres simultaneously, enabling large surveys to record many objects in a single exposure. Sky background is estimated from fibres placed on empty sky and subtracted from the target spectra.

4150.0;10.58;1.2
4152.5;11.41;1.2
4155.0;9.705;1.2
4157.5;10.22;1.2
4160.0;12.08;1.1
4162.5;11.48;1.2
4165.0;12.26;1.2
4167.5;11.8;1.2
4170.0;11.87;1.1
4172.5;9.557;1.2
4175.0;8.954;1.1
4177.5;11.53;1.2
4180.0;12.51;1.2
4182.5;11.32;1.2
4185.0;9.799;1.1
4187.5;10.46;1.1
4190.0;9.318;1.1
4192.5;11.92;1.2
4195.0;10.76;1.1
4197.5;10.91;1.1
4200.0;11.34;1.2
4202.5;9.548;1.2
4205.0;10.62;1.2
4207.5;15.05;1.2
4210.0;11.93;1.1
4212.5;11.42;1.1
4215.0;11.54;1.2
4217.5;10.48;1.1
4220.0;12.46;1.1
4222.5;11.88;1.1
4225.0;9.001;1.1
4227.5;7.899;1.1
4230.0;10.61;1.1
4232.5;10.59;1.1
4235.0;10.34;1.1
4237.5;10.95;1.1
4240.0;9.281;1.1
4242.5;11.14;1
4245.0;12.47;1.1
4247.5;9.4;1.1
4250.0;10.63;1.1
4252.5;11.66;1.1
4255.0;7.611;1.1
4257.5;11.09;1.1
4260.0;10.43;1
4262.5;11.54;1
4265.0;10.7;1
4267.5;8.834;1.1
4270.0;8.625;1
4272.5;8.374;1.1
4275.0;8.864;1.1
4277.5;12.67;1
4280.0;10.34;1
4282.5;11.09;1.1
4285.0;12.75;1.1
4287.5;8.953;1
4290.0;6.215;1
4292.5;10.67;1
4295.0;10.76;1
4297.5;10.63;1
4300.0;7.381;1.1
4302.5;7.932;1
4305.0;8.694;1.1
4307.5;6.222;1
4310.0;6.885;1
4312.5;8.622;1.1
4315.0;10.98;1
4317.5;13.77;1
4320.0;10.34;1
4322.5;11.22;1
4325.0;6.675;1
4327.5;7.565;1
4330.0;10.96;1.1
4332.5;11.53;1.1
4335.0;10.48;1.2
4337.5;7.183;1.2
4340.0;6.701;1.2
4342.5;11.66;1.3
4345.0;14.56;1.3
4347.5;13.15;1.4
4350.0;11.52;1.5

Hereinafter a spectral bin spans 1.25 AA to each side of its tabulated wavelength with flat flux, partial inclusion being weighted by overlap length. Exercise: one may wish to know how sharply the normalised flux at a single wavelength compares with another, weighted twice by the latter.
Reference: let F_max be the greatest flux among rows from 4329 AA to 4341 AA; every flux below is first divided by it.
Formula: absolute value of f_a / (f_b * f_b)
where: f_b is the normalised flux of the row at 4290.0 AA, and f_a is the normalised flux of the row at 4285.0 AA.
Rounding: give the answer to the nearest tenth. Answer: 3.8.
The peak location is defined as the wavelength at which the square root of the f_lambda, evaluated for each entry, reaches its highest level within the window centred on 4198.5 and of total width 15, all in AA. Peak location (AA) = 4192.5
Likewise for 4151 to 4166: 4165.0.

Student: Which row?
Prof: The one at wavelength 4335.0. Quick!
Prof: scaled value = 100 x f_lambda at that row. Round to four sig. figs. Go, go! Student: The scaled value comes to 1048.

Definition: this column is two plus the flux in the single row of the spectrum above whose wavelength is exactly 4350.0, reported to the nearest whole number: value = 14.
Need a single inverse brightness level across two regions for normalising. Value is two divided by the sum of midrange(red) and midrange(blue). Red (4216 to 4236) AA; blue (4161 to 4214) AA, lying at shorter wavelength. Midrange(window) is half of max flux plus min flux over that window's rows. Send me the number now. 0.090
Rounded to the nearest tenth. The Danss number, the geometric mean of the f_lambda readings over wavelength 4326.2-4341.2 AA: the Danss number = 8.9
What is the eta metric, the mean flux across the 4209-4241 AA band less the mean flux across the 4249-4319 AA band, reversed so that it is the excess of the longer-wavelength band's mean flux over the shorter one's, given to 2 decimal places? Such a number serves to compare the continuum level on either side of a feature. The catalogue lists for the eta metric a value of -0.90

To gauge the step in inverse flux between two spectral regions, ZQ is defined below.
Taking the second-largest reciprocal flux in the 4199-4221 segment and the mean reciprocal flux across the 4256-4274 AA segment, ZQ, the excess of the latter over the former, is 0.007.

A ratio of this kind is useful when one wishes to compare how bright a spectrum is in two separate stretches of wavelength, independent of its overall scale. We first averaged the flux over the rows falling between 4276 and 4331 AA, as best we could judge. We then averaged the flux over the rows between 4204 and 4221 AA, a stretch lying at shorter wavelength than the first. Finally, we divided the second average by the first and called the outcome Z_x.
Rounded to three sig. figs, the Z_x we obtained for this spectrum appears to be 1.24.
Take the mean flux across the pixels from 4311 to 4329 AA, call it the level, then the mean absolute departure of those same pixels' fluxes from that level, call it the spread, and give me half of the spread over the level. 0.098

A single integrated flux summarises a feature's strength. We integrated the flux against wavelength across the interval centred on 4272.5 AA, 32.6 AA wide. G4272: 336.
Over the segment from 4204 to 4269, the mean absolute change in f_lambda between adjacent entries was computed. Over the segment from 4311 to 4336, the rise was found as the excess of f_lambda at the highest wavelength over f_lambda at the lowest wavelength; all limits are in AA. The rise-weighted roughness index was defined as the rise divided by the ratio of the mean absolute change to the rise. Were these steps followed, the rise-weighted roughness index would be 2.1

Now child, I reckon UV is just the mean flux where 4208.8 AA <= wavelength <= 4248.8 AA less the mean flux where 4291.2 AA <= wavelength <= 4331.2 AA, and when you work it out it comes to 1.4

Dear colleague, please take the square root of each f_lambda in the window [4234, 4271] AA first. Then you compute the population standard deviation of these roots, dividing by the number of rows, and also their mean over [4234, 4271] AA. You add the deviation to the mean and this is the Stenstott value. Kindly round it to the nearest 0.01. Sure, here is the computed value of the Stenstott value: 3.41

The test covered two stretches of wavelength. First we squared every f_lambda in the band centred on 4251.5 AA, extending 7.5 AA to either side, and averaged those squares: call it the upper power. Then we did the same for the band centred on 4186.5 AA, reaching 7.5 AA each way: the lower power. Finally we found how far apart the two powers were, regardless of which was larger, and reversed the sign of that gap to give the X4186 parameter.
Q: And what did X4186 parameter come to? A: -8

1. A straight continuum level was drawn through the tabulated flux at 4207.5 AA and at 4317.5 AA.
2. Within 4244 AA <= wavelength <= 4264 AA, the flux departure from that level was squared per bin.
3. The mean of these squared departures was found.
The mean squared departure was 17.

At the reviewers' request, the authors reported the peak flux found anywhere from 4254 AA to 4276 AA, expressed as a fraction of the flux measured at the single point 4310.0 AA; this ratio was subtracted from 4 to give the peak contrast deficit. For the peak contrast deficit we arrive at 2.3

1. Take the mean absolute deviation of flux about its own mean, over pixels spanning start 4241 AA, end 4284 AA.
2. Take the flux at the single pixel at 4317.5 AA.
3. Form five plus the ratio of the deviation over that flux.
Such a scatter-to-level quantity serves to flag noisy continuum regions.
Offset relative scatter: 5.09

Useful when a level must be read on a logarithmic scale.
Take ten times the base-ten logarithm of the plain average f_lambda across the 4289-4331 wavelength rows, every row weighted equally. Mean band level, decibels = 9.6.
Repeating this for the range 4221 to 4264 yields 10.2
